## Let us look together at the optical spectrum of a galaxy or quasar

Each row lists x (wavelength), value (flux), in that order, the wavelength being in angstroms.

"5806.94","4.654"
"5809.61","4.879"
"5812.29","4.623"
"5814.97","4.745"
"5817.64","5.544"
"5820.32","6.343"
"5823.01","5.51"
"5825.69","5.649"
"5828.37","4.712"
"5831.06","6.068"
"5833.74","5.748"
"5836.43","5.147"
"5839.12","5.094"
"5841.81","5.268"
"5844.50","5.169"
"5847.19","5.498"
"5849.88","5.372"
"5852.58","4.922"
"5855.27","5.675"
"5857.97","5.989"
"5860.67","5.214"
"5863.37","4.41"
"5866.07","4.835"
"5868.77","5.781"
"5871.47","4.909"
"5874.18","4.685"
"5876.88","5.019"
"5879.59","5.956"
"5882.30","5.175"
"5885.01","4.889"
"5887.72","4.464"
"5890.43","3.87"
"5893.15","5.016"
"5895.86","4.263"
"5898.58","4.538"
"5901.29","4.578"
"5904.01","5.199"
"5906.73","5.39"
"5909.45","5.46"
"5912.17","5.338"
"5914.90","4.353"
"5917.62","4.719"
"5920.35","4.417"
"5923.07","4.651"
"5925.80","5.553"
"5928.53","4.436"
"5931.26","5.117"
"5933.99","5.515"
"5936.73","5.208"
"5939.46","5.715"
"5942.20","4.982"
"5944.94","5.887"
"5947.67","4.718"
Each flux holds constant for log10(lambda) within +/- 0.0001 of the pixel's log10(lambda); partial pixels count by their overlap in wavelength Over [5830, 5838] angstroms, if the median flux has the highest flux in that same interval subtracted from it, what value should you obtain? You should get -0.32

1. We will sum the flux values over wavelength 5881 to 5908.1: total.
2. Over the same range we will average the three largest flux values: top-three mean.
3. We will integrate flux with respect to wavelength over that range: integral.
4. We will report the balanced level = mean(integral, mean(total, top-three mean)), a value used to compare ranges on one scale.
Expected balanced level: 77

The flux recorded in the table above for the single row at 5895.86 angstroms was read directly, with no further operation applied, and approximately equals 4.263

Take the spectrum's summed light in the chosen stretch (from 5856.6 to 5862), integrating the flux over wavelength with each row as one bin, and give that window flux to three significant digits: 30.2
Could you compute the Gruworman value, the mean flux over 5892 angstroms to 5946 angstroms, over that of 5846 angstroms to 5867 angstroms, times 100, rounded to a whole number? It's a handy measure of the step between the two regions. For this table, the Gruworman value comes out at 96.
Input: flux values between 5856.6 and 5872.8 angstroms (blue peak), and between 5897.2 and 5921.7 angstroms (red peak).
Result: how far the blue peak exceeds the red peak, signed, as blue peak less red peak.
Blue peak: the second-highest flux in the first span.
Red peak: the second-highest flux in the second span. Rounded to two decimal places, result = 0.39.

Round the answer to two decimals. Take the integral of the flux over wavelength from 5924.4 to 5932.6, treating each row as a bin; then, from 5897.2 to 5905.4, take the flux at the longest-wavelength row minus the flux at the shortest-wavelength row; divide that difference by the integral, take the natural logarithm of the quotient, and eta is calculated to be -4.13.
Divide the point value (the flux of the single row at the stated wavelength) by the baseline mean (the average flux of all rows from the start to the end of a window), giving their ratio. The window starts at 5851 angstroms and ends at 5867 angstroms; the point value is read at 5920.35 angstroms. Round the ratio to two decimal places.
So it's 0.85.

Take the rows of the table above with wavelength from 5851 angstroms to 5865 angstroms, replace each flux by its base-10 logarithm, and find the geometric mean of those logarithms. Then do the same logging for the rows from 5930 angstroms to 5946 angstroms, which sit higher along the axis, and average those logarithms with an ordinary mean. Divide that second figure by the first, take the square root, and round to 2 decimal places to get 1.01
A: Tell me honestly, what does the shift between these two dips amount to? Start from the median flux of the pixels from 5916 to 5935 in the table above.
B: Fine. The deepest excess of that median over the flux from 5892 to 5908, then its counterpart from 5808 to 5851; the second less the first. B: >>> -0.36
